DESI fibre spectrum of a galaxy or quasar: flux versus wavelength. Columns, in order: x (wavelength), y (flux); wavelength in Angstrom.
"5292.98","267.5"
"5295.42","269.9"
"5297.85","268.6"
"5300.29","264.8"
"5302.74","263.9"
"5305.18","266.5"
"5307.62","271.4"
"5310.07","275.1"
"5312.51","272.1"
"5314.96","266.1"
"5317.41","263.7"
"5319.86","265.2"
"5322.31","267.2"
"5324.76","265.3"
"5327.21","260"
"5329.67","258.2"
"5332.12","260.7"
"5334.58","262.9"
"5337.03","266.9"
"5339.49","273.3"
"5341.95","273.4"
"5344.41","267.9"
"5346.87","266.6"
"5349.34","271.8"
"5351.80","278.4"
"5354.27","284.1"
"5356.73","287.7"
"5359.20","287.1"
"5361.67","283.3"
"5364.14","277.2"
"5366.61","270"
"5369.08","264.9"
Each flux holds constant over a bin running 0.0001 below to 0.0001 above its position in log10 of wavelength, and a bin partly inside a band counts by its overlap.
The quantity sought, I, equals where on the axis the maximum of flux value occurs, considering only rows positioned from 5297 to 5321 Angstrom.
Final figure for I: 5310.07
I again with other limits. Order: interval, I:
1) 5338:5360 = 5356.73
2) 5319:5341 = 5339.49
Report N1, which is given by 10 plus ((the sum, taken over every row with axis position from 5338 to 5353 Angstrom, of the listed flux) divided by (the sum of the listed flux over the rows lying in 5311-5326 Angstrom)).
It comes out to 11.0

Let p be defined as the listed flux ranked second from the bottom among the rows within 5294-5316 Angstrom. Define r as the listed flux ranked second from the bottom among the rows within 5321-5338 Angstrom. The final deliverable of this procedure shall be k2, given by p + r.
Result 525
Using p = 264.8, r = 260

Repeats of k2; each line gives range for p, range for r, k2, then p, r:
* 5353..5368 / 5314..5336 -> 537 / 277.2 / 260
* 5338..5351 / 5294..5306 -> 533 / 267.9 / 264.8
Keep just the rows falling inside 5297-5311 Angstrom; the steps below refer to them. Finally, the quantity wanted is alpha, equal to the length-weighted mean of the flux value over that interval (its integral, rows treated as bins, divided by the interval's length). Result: 268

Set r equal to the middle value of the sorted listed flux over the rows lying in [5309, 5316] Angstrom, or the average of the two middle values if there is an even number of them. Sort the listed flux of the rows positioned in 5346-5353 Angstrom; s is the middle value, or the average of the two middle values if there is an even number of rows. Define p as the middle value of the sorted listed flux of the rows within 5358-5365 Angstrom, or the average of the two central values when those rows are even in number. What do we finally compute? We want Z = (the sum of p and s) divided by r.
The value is 2.04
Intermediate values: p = 283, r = 272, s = 271.8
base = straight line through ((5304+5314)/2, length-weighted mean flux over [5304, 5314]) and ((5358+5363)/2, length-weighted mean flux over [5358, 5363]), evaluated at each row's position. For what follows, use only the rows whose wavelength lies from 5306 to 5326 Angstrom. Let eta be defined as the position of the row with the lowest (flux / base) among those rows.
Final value 5324.76 Angstrom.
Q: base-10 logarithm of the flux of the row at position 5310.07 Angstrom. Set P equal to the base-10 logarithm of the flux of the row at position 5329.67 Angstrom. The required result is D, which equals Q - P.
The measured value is 0.028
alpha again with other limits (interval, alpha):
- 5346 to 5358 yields 278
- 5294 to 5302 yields 267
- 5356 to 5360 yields 287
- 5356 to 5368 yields 281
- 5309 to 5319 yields 269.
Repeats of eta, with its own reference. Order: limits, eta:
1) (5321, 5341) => 5329.67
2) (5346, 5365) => 5346.87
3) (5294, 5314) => 5302.74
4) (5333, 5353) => 5334.58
